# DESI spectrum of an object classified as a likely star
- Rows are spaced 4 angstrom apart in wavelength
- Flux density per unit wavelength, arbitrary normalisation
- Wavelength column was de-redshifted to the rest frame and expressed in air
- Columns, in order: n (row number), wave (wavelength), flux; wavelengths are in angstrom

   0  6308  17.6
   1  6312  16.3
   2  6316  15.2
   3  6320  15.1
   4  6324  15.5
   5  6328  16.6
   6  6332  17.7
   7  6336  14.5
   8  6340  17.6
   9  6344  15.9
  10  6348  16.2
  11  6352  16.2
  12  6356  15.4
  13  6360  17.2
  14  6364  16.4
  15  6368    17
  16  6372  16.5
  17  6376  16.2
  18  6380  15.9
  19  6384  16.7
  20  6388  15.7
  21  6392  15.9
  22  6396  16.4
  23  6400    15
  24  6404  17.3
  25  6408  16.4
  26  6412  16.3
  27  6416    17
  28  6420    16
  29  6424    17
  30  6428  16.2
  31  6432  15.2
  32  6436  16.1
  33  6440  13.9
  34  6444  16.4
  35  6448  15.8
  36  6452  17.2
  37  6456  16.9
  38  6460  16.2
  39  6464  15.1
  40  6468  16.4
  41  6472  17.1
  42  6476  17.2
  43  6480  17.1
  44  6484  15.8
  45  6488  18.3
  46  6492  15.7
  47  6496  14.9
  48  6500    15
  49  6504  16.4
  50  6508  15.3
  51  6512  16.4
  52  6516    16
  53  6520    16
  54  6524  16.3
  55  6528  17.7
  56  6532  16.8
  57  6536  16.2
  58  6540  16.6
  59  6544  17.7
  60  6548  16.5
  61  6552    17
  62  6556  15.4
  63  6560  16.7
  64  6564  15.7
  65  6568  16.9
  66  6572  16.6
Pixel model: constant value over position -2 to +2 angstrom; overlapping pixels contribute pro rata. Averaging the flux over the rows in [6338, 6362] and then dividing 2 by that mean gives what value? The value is 0.122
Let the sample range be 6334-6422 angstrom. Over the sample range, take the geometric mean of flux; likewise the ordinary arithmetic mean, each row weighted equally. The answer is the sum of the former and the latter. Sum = 32.5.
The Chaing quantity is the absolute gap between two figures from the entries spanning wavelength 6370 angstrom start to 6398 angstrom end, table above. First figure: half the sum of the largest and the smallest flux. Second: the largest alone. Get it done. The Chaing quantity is 0.5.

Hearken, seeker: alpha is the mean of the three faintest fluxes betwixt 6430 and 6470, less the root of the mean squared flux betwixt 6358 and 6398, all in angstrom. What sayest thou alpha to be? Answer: -1.66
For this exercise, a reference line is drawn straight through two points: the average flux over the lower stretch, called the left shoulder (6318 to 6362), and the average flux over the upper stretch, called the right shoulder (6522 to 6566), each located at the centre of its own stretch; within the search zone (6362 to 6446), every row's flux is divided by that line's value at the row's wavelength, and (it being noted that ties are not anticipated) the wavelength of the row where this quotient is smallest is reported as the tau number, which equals 6440 angstrom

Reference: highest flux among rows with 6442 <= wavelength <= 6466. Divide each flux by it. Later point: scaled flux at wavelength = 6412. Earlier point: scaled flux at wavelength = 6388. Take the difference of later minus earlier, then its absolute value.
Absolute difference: 0.03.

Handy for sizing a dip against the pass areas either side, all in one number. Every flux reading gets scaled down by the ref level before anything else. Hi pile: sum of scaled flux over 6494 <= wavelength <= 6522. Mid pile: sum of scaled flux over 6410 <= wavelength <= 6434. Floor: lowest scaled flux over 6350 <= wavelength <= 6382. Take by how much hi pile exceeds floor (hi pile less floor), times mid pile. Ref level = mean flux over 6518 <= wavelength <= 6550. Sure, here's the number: 33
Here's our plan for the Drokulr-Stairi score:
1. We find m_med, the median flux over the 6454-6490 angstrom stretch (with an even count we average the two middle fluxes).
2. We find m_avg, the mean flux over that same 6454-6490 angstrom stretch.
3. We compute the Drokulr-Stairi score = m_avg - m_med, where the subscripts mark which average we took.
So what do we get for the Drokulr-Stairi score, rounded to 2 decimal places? -0.22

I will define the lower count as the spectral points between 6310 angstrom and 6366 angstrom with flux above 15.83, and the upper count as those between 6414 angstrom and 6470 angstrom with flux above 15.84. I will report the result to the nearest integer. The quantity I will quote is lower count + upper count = 19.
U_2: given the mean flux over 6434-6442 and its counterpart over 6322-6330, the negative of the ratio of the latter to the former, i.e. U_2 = -1.07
